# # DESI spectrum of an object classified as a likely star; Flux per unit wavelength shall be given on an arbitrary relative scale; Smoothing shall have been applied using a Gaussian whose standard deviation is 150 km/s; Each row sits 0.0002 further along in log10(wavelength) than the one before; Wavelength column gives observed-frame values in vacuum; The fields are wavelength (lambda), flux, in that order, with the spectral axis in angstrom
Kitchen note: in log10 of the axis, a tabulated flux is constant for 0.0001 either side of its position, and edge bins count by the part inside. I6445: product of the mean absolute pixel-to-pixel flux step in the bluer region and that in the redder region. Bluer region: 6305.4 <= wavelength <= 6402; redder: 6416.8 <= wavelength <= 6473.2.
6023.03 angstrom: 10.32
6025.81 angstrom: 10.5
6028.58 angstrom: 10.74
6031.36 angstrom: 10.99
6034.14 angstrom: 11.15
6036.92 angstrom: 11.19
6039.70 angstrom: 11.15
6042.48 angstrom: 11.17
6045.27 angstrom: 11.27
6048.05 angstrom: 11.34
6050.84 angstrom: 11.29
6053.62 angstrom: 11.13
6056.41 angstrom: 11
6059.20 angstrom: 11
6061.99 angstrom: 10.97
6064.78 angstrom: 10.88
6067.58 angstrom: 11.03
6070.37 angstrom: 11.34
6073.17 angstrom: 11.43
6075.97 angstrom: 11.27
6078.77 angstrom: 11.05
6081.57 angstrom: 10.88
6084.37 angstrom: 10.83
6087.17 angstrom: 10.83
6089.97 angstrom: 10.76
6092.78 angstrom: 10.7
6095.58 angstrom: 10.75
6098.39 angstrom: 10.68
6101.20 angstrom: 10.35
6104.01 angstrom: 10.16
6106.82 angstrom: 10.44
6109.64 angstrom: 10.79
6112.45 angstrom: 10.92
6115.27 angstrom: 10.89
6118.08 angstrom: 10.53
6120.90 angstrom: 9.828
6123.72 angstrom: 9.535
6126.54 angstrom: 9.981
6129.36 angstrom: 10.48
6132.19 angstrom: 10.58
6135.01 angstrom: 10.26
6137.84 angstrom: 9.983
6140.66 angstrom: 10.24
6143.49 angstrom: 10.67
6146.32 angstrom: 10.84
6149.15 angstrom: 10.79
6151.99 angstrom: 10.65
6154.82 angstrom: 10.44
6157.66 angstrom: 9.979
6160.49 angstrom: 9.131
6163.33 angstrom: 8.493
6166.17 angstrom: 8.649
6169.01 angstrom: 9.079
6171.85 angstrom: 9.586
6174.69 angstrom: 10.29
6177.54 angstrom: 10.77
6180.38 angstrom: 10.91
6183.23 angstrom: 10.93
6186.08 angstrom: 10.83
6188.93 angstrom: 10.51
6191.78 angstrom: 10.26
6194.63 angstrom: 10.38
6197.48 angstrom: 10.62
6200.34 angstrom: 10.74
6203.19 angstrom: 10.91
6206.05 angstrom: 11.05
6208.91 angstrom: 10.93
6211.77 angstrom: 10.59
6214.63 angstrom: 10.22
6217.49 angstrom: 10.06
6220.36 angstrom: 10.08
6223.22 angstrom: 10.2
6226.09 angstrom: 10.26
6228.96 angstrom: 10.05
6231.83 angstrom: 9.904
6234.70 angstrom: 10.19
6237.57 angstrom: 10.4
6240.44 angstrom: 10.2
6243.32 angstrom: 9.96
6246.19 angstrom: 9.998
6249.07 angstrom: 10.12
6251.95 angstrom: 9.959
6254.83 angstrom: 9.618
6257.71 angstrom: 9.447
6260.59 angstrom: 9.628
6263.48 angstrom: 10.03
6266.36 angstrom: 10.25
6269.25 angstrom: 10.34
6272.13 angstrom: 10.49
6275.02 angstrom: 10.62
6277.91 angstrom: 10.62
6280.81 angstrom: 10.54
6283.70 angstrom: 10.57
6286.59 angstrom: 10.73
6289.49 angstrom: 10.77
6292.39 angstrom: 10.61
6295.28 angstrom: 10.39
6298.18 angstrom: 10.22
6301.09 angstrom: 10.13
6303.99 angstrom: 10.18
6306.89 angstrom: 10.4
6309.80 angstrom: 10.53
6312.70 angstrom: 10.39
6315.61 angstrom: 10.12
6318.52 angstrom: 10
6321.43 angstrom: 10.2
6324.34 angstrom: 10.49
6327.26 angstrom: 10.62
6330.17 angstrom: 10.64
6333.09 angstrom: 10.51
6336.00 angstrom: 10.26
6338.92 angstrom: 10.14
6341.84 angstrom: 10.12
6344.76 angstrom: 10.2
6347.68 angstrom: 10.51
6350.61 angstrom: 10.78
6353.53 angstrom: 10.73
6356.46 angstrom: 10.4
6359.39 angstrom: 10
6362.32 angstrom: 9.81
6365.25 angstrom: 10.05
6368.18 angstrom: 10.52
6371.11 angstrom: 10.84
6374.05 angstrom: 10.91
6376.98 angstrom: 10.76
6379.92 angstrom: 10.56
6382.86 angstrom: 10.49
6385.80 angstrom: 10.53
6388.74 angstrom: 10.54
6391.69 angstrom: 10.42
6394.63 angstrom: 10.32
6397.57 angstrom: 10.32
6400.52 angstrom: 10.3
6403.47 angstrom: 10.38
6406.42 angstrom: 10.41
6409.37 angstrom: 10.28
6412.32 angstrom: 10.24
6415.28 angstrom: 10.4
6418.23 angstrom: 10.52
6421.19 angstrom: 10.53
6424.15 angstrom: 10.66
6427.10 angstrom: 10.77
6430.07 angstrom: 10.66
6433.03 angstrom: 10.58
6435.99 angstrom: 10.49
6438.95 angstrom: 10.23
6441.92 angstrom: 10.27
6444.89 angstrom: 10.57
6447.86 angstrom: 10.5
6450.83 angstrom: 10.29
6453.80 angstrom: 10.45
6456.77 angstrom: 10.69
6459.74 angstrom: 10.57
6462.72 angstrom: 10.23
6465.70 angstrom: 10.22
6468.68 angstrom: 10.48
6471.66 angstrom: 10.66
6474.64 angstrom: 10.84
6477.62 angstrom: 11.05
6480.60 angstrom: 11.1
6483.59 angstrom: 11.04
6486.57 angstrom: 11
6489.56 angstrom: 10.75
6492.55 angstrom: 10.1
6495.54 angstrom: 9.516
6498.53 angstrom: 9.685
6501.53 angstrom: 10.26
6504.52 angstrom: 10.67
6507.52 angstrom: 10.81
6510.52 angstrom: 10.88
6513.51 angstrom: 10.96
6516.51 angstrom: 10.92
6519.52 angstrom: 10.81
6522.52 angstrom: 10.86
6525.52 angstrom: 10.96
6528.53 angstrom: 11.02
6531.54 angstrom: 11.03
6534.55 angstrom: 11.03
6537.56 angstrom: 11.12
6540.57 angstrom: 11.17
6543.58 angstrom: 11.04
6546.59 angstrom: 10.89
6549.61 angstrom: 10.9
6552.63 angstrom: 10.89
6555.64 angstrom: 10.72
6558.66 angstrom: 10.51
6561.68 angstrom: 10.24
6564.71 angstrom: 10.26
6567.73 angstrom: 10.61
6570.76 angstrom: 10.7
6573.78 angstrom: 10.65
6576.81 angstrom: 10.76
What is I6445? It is 0.025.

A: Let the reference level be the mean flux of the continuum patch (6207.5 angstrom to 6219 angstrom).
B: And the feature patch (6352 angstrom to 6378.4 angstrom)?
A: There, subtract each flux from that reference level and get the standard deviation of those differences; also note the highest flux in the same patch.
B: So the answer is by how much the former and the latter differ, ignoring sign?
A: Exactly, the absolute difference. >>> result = 10.5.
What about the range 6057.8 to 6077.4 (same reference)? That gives 11.2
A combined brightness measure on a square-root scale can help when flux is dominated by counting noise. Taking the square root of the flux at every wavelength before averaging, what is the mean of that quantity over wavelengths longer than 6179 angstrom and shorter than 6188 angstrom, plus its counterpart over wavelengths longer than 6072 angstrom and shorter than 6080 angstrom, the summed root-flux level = 6.65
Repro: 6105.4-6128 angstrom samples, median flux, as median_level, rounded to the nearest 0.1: 10.5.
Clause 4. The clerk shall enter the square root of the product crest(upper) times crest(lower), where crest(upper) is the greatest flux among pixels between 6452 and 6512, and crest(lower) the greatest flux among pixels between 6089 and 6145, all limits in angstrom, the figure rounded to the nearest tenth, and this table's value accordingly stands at 11.0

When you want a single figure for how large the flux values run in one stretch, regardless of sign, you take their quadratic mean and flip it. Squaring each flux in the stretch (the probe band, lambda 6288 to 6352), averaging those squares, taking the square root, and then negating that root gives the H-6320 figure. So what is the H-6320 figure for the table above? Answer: -10.4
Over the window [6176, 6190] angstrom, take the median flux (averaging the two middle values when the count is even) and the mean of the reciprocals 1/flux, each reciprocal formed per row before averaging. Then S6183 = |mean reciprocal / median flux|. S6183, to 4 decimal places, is 0.0086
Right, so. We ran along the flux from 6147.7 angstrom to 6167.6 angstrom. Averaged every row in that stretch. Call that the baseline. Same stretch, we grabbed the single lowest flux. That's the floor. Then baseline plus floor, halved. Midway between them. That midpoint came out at 9.1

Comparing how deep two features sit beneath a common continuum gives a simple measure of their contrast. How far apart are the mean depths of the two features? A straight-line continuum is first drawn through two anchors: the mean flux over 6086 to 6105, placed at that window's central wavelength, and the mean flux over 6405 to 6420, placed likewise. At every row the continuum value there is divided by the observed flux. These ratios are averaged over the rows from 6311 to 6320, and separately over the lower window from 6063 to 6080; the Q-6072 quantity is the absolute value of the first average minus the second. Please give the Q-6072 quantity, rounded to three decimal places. 0.075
